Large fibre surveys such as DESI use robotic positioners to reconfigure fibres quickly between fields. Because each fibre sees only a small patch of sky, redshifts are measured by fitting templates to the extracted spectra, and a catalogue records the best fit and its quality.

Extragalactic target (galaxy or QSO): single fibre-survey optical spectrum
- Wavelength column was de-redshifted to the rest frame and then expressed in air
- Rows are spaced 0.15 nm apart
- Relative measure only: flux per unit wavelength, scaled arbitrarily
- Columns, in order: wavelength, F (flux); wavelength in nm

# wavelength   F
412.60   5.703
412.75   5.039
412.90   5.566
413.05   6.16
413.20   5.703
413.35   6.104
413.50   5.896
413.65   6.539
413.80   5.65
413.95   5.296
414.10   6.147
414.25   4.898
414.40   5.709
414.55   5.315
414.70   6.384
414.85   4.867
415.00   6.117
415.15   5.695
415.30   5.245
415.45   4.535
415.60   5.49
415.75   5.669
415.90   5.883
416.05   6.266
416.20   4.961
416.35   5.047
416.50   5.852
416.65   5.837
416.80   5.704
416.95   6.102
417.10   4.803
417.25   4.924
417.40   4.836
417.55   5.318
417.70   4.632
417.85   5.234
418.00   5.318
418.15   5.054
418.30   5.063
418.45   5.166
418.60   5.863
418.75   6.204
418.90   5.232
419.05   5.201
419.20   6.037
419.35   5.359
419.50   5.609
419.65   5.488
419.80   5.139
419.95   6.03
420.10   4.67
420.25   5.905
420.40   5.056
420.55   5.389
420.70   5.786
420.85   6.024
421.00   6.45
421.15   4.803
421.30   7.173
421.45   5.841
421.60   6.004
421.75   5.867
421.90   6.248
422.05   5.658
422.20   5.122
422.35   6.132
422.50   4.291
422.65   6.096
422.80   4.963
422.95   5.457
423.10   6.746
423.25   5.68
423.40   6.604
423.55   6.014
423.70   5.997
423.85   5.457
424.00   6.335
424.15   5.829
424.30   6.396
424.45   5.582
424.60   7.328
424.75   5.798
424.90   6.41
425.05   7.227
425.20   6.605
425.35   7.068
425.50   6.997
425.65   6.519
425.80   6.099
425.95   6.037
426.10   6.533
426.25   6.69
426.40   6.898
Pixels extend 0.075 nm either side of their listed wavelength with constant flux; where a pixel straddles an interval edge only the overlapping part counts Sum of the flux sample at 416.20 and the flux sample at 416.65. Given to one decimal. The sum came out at 10.8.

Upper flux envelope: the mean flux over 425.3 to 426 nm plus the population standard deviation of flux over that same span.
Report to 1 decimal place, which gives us 7.0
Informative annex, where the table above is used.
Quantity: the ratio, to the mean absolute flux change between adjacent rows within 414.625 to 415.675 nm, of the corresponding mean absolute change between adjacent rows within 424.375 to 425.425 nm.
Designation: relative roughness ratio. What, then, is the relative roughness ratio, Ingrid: 1.1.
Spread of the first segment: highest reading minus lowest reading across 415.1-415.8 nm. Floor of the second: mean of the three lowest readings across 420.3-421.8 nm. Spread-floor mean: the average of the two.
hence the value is 3.1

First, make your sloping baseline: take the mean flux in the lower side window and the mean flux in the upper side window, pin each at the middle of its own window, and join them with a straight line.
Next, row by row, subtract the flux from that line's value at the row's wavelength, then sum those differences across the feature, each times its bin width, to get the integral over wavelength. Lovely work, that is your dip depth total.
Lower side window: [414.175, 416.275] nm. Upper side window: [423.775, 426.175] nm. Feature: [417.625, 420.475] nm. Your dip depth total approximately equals 1.3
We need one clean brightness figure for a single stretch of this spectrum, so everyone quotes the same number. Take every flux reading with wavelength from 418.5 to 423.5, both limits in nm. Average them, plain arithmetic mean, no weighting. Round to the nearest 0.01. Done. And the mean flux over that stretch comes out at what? 5.70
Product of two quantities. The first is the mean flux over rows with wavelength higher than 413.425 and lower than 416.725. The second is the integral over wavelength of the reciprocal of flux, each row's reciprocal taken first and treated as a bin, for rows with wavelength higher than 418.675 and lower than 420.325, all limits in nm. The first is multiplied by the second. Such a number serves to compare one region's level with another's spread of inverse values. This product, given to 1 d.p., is 1.7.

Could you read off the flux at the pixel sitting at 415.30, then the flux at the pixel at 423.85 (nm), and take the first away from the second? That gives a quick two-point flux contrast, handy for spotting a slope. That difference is 0.2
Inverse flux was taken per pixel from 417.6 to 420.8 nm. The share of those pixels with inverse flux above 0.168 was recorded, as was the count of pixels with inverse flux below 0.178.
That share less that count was -5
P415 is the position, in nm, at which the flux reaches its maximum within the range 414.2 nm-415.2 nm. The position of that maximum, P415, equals 414.70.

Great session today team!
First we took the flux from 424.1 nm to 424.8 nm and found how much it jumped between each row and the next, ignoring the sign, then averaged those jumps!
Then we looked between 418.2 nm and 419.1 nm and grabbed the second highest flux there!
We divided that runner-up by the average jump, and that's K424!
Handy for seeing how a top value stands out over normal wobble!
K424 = 5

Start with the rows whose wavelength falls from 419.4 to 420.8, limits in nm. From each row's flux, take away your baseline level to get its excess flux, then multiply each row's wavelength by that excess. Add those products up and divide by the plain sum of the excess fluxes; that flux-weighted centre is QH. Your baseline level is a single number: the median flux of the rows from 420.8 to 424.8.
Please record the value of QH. 420.10 nm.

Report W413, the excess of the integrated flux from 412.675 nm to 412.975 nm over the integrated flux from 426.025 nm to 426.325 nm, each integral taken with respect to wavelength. -0.4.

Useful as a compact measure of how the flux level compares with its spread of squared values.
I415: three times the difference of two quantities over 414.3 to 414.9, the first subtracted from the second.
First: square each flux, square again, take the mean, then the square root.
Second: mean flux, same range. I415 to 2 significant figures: -79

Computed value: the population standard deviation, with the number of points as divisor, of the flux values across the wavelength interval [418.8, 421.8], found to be 0.57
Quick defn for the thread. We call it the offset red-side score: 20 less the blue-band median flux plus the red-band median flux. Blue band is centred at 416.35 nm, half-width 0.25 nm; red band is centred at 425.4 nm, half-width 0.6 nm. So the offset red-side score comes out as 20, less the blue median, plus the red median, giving 21.5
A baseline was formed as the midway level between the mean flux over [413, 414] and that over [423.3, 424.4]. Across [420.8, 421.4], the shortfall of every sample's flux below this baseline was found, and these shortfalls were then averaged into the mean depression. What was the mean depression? -0.11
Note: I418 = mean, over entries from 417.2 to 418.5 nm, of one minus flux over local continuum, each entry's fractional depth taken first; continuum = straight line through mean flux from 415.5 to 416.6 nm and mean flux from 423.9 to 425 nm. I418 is 0.12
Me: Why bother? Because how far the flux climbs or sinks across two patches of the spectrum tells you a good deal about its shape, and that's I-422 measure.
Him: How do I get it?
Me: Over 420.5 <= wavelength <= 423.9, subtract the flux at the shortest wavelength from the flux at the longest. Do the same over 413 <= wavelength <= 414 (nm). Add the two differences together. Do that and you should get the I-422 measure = -0.8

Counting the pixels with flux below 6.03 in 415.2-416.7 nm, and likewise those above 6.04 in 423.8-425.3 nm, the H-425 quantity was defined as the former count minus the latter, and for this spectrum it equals 3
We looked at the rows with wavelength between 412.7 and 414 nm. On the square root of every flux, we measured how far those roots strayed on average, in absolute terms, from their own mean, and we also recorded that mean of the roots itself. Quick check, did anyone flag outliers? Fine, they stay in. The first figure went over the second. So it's 0.0309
